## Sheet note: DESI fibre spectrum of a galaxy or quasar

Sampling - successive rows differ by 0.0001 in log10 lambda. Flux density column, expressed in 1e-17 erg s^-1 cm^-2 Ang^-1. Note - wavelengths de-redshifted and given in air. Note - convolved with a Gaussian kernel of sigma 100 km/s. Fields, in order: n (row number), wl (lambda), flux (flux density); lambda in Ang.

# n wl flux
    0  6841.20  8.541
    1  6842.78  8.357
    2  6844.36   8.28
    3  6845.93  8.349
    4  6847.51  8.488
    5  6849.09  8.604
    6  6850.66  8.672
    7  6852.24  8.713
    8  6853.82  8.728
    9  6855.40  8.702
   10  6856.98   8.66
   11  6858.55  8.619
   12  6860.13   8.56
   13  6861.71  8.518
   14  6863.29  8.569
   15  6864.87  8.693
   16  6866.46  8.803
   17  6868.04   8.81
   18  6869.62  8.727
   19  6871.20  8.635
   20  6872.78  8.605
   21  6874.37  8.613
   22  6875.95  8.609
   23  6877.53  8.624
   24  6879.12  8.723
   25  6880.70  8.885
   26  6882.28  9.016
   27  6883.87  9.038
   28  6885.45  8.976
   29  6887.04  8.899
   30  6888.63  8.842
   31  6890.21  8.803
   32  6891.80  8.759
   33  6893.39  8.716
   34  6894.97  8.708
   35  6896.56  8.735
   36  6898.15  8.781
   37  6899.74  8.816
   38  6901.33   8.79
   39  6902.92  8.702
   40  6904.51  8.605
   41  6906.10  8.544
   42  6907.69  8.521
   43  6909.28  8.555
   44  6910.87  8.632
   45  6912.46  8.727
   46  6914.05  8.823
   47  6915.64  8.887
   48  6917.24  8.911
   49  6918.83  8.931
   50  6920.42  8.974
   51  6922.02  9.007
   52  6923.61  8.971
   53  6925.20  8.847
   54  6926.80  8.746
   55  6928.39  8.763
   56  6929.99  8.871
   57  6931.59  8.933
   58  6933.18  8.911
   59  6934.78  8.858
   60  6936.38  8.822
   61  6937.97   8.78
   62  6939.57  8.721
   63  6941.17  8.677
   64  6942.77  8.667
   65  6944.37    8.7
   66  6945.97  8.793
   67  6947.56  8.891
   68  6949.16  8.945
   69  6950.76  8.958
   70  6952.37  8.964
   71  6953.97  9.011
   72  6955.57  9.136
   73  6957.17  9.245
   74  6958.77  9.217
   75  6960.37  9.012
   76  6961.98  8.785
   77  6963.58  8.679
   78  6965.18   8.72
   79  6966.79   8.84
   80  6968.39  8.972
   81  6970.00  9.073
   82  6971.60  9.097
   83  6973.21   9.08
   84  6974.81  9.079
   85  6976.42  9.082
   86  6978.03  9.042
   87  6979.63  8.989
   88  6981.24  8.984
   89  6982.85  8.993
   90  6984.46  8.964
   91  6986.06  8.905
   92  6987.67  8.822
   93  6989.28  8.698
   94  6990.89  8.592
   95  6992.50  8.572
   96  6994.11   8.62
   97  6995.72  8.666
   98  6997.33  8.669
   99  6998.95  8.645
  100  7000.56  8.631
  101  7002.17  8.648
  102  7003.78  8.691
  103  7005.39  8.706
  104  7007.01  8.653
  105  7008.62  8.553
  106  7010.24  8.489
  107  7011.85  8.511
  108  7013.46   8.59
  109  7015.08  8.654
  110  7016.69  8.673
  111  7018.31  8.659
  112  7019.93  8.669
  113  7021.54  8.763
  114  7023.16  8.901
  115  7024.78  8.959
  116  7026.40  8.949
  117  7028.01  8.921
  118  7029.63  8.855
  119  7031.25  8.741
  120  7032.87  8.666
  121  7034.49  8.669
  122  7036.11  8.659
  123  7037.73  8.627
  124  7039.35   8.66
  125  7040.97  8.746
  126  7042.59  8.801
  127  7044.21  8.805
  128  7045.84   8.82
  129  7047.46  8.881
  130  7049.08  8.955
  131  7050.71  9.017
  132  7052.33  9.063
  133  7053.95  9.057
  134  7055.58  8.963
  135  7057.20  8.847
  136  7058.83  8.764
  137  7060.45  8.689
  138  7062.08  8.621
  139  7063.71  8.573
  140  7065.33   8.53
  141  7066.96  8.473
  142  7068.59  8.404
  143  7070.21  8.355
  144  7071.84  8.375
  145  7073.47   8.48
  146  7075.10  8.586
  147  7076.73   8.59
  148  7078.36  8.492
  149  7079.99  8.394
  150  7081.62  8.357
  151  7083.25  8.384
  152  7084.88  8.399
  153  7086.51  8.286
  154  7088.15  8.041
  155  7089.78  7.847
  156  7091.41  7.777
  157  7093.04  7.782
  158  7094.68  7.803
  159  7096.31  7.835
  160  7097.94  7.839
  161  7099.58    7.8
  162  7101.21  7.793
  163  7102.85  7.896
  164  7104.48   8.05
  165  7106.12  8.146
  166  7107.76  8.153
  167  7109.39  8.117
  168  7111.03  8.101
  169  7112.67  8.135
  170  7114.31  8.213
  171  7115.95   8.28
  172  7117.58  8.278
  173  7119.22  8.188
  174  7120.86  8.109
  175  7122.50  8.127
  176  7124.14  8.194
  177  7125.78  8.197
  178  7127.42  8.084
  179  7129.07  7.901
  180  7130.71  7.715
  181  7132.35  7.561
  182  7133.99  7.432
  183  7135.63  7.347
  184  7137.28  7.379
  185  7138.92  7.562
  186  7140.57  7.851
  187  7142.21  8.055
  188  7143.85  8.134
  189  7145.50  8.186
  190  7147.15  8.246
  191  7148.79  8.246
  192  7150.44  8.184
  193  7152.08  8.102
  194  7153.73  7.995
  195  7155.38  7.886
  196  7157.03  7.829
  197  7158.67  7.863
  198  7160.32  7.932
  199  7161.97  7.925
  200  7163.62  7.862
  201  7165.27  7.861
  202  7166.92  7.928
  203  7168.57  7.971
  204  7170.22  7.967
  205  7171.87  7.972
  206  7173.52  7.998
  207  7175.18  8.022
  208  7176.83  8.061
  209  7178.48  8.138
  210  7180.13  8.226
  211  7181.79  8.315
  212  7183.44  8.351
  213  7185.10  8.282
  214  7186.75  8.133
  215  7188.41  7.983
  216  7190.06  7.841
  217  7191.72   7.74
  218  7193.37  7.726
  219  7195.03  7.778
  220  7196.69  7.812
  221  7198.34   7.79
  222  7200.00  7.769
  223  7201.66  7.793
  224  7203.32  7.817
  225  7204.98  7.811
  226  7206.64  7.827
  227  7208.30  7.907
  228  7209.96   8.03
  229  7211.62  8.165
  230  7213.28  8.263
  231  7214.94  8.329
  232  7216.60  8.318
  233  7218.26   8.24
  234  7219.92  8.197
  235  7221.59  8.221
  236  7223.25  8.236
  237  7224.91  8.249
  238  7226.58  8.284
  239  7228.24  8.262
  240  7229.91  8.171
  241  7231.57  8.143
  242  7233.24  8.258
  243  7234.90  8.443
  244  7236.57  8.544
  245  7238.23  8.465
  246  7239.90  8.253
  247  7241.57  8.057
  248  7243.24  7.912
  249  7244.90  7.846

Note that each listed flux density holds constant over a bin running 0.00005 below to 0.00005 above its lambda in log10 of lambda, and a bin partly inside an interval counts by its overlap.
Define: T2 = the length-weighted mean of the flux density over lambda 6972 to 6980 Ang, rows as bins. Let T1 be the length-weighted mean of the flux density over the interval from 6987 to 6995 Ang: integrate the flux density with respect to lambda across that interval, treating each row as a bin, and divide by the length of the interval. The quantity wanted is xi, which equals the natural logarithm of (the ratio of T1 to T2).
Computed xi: -0.05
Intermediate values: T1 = 8.7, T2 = 9.06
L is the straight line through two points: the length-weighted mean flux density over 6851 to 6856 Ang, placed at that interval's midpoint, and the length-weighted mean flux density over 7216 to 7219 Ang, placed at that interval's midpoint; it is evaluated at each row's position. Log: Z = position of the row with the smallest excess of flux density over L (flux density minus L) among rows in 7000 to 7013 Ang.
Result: 7010.24 Ang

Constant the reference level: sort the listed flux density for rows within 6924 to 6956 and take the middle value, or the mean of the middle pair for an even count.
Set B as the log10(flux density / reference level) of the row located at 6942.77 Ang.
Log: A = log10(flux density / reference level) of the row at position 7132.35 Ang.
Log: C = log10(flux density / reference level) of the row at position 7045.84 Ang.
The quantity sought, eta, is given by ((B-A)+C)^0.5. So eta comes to 0.24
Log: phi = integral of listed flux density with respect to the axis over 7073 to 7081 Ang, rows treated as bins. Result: 68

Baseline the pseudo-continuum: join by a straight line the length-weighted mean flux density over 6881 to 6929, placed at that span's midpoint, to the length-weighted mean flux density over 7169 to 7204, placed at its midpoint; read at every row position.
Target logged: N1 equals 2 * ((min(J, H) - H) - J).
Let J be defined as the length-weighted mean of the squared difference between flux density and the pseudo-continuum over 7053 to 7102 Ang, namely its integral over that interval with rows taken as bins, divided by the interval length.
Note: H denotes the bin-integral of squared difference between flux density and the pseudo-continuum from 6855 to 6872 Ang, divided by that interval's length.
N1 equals -0.23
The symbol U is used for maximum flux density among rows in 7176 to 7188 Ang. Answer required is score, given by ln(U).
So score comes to 2.12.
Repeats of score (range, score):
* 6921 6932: 2.20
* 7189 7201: 2.06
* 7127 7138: 2.09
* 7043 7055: 2.20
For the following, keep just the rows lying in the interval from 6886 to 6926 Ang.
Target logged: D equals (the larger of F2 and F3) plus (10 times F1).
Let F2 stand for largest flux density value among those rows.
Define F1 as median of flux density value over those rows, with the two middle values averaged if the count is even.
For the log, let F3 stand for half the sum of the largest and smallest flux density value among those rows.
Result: 97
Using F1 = 8.79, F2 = 9.007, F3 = 8.76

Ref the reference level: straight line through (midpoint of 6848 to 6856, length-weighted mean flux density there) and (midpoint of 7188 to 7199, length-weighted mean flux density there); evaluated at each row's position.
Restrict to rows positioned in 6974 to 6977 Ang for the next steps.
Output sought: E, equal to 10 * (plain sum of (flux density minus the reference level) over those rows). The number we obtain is 14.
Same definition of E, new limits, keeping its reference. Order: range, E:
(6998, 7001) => 7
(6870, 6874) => 0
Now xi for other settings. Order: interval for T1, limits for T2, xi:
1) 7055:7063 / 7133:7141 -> 0.16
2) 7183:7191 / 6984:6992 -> -0.08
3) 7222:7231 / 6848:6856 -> -0.05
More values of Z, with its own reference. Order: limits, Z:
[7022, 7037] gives 7036.11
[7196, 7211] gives 7200.00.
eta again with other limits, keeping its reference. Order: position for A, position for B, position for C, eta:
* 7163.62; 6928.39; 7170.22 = 0.04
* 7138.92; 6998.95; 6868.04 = 0.24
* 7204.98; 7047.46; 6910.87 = 0.21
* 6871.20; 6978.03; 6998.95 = 0.10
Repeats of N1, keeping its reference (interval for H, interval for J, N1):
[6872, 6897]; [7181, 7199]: -0.10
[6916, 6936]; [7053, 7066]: -0.40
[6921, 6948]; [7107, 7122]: -0.04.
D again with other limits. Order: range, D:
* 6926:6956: 98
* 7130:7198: 88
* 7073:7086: 93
